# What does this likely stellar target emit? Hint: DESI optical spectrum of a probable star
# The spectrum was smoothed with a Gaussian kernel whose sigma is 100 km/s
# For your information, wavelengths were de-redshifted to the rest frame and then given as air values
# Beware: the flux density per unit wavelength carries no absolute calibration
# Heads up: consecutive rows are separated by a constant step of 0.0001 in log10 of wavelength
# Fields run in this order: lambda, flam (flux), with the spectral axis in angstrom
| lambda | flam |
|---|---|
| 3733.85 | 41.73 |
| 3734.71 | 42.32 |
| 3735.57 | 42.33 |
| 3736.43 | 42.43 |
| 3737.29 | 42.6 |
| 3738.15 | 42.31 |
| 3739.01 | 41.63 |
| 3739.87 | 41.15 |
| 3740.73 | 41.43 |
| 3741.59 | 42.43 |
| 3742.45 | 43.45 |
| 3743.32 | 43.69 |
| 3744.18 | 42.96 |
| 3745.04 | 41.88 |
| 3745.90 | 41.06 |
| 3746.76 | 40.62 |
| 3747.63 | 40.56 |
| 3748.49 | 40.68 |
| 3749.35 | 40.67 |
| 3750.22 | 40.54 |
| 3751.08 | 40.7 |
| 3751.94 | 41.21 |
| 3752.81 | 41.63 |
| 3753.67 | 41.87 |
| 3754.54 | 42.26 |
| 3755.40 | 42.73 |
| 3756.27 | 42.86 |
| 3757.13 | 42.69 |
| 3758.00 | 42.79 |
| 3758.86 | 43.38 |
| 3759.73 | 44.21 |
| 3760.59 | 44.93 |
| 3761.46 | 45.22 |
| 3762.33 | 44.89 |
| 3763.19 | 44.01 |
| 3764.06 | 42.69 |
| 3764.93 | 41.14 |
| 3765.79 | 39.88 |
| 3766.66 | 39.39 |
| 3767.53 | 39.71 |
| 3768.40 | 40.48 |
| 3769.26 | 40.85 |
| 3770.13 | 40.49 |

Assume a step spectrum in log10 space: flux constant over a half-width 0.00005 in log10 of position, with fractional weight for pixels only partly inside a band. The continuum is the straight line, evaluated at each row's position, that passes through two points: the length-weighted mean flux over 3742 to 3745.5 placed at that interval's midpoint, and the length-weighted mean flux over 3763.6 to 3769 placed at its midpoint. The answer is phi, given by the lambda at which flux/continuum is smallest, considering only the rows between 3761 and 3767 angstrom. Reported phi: 3766.66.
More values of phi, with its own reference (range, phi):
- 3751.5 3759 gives 3751.94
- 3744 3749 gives 3746.76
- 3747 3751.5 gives 3747.63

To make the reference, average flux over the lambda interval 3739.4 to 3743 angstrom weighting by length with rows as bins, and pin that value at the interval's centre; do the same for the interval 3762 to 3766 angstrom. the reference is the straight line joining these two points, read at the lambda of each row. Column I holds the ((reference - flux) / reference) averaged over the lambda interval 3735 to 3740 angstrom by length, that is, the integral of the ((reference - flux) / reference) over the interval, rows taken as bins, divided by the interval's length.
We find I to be 0.00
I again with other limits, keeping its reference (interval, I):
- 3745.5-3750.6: 0.04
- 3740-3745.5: -0.01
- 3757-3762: -0.03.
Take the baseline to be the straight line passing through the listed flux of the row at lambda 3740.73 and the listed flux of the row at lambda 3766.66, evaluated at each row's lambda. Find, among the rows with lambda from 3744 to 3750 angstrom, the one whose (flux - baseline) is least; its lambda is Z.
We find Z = 3746.76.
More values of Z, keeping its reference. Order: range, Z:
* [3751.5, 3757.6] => 3751.94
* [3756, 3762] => 3757.13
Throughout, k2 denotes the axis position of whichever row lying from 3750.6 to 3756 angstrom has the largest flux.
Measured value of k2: 3755.40 angstrom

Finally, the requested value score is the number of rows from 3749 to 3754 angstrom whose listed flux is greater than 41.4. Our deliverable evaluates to 2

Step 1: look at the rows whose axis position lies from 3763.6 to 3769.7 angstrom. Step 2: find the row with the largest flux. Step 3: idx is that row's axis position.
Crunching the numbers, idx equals 3764.06 angstrom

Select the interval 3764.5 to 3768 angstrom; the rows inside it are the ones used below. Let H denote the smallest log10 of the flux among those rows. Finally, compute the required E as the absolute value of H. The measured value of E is 1.595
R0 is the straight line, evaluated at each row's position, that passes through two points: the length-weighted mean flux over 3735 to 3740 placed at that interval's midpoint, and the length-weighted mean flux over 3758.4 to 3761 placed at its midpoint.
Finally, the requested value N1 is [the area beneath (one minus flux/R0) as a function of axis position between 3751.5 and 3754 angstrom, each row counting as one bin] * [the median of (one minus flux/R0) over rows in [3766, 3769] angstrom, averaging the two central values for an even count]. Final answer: 0.0139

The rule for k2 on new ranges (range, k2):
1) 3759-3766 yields 3761.46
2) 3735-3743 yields 3742.45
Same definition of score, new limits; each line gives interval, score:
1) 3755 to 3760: 6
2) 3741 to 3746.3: 5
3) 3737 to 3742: 5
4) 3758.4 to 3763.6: 6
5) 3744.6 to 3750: 1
